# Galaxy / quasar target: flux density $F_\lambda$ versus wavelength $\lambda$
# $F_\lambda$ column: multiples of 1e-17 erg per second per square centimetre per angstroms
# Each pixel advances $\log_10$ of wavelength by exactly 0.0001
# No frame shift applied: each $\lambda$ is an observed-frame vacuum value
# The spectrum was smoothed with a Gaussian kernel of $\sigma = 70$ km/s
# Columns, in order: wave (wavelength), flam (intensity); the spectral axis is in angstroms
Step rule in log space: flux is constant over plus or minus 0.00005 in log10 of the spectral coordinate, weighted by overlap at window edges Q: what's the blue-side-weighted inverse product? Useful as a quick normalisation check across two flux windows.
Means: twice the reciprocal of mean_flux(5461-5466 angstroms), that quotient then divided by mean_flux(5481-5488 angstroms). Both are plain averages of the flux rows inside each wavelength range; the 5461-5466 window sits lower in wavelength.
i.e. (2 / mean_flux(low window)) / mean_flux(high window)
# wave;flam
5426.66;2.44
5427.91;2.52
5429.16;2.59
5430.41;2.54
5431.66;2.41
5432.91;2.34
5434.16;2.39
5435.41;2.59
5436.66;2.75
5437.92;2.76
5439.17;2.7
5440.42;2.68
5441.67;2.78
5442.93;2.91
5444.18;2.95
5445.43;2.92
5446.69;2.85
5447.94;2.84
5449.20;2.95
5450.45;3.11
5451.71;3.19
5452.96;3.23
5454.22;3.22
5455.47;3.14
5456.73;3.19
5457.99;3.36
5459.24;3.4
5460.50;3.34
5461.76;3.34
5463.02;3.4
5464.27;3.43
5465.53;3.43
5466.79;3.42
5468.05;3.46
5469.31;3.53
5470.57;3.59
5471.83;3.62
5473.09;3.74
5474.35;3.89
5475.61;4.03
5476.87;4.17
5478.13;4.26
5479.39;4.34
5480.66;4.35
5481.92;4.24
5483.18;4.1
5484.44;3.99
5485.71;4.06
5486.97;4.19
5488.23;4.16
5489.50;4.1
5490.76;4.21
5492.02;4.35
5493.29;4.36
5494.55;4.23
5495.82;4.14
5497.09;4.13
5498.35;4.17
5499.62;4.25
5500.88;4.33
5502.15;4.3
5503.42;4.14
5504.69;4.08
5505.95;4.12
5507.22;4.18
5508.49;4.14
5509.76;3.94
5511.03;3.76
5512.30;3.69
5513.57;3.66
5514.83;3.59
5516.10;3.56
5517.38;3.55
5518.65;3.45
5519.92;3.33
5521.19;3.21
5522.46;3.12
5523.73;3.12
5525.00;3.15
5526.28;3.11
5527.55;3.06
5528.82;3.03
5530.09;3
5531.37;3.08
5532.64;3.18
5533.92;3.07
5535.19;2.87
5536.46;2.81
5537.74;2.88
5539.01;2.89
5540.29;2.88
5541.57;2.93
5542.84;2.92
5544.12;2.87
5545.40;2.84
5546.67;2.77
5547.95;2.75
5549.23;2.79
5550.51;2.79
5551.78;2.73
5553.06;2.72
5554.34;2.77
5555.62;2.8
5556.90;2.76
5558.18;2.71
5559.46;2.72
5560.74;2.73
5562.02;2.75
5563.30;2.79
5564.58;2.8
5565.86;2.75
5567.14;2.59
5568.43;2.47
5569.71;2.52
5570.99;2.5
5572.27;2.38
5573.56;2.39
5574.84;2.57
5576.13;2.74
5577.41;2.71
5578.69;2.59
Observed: 0.14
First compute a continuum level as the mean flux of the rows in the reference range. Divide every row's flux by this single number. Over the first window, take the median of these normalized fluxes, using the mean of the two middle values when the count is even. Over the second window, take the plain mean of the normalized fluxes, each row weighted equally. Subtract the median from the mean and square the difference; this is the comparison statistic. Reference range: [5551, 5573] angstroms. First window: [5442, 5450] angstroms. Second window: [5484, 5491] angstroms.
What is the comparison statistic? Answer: 0.20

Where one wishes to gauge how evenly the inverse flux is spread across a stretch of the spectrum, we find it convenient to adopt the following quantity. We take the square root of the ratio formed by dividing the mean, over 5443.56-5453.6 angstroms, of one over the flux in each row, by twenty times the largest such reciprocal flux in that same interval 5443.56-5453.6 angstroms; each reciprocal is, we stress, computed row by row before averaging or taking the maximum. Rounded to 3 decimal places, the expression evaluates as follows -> 0.218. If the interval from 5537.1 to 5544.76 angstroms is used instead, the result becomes 0.223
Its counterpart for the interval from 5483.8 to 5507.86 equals 0.218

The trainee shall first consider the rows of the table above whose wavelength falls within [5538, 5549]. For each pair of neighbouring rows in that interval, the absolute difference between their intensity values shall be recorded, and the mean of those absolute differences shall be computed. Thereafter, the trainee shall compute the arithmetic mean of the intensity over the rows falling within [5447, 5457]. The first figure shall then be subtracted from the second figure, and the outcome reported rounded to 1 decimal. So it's 3.1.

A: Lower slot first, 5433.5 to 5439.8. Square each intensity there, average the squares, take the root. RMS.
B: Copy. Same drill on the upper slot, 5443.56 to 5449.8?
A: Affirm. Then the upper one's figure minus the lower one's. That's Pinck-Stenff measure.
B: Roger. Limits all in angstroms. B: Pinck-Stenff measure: 0.3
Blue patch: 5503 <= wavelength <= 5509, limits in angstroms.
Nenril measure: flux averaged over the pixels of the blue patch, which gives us 4.13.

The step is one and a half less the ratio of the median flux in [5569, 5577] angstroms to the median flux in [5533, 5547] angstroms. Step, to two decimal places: 0.63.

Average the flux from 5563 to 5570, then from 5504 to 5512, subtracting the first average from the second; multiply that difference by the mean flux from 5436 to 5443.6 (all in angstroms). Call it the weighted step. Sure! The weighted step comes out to 3.8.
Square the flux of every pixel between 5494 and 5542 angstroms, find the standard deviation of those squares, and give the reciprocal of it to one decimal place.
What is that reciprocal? 0.3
